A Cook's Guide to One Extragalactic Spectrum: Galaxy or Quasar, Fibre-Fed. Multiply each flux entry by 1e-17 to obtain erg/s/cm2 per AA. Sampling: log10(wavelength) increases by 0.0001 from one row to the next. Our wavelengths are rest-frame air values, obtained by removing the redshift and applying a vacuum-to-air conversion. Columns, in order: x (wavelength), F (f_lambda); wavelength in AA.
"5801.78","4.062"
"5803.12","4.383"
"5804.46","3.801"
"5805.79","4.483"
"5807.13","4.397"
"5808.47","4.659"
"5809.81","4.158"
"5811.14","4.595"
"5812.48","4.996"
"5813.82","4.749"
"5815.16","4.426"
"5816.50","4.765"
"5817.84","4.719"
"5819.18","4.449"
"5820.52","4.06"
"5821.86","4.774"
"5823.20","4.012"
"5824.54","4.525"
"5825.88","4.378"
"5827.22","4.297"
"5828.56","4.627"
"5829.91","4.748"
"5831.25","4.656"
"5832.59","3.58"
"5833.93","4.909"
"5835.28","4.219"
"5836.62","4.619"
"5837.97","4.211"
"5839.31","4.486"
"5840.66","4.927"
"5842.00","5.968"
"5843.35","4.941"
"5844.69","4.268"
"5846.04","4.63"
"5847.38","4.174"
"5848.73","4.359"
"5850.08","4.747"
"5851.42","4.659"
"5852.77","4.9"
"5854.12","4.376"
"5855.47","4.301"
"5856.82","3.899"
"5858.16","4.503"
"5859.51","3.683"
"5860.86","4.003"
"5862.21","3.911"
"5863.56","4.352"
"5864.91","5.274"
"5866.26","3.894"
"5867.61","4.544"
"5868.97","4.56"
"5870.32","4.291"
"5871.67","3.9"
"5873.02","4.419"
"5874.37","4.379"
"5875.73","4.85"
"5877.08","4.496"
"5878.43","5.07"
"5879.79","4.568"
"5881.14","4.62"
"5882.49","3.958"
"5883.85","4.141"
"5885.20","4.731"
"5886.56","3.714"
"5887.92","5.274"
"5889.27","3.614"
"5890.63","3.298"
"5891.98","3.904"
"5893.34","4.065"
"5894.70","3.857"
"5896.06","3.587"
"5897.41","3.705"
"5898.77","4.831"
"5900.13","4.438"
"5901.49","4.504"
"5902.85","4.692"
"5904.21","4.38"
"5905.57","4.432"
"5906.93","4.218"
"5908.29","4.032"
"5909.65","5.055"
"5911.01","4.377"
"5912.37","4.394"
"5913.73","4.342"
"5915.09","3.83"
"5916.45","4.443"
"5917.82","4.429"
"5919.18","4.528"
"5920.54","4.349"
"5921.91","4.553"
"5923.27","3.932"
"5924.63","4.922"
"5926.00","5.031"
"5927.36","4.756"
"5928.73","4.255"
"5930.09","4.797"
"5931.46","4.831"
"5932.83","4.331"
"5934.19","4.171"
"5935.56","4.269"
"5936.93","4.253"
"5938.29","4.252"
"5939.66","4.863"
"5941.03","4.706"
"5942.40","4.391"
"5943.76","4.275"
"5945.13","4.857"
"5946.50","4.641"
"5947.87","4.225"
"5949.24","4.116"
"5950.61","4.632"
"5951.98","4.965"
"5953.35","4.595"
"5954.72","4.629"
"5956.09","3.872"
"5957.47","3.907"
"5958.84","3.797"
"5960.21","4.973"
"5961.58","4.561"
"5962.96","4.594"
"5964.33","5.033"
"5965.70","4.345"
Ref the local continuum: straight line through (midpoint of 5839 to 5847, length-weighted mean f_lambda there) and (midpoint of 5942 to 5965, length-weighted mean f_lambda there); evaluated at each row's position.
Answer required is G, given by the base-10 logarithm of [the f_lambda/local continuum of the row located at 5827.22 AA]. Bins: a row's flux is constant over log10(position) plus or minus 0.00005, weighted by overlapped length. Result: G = -0.06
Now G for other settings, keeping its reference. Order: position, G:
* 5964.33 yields 0.05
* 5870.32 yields -0.05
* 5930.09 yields 0.02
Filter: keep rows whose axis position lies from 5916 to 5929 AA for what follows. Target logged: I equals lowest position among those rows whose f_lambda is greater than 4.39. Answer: 5916.45 AA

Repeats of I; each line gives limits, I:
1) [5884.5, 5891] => 5885.20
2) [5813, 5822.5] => 5813.82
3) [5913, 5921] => 5916.45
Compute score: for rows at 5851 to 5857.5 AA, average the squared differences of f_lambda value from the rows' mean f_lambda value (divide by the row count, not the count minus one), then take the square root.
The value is 0.34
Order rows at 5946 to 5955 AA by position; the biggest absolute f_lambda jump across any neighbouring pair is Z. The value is 0.52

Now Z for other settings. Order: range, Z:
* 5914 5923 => 0.61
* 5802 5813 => 0.68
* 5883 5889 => 1.56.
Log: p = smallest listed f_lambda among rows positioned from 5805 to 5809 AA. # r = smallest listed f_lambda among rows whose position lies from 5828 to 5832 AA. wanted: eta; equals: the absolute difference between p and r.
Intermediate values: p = 4.397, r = 4.627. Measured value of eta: 0.230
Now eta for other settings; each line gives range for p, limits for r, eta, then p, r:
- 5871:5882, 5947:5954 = 0.216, 3.9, 4.116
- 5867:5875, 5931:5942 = 0.271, 3.9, 4.171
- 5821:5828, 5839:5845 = 0.256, 4.012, 4.268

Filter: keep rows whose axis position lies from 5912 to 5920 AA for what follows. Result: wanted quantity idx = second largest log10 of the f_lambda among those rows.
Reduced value 0.65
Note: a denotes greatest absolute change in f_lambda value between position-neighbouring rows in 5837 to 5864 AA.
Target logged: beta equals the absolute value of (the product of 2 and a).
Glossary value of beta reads 2.1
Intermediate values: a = 1.04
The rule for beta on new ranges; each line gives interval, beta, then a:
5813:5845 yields 2.7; 1.33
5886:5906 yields 3.3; 1.66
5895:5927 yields 2.3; 1.13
